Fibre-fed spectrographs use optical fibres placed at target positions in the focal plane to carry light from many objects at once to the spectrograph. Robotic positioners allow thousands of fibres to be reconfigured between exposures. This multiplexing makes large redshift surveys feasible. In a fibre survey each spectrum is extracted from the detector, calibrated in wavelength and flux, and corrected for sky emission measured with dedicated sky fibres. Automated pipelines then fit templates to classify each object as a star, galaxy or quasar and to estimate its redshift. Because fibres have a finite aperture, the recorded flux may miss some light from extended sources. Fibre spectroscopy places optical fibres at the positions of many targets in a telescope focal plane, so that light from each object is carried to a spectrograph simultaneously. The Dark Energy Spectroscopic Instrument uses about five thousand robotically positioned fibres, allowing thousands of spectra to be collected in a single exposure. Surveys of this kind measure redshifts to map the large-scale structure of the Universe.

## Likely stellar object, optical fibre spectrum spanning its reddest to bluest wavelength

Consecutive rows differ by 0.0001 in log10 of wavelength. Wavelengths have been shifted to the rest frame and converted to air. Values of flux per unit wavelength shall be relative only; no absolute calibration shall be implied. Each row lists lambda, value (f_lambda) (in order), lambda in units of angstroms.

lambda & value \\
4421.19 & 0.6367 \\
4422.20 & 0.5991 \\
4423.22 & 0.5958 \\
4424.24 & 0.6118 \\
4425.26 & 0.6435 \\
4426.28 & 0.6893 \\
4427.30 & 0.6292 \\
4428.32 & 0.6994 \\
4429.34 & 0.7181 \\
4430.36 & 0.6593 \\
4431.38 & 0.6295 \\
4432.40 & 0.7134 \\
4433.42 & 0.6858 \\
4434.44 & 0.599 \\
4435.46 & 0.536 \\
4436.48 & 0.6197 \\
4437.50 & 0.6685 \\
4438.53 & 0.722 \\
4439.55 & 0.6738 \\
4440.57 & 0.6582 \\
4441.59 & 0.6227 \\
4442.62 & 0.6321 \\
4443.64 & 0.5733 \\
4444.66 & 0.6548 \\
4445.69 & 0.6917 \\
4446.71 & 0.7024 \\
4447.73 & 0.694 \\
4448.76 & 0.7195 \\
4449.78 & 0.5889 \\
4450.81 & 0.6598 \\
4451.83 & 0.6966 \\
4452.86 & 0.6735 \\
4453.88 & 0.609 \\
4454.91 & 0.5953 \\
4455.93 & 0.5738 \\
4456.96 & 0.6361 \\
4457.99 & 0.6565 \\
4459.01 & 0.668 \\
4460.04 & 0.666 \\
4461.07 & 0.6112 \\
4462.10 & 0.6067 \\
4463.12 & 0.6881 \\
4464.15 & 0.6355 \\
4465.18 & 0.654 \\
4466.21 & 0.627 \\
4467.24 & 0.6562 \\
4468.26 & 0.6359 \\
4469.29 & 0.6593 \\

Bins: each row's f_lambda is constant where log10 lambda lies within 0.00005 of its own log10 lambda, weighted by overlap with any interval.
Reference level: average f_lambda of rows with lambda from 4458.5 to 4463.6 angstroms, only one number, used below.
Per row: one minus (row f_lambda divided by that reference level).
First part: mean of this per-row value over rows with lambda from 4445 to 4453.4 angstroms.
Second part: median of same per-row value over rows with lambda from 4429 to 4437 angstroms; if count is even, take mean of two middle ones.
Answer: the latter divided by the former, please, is -0.1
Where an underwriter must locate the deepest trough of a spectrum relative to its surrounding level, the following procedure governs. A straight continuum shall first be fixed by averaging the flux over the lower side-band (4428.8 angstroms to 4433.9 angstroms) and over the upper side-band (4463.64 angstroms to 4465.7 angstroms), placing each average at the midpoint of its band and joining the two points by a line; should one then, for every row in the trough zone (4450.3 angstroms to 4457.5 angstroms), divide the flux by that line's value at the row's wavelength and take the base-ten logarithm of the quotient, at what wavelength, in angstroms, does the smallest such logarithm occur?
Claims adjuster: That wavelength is 4455.93 angstroms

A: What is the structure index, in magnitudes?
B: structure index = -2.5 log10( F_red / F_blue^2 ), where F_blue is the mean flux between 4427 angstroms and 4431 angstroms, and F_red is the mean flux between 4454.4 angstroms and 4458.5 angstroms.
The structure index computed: -0.32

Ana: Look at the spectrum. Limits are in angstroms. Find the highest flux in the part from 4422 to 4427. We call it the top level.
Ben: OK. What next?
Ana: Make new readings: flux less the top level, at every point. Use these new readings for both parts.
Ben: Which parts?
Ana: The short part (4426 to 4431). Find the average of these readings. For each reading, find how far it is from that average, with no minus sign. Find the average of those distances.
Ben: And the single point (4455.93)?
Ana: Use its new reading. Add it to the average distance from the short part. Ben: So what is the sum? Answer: -0.088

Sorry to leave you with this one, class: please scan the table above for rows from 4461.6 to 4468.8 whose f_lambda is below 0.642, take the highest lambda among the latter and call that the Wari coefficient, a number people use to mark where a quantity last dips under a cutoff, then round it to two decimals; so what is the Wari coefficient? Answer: 4468.26 angstroms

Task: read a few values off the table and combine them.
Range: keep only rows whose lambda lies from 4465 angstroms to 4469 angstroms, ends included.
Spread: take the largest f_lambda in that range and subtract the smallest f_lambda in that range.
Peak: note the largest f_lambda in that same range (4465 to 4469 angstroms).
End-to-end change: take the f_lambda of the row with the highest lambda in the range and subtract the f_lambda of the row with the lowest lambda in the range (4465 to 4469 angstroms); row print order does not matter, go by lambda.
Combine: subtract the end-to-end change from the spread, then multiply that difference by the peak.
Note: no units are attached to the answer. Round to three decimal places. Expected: 0.031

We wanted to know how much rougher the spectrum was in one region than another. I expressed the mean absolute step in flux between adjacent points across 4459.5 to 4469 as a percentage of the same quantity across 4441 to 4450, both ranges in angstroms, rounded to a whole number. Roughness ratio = 80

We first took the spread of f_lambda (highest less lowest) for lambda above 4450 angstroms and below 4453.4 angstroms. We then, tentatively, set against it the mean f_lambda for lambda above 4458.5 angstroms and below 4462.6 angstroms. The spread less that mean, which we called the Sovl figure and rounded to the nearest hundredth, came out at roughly -0.60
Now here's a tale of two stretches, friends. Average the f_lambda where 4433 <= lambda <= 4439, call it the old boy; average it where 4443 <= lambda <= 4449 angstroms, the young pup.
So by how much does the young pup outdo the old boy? 0.03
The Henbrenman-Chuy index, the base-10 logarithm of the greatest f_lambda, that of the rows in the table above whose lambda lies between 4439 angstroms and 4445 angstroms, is -0.171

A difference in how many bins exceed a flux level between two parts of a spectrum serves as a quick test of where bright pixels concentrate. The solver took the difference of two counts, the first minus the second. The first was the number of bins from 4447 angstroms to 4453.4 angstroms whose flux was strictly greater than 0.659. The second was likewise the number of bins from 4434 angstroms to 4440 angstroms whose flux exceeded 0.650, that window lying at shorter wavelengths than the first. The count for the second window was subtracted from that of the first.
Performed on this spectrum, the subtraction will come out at 2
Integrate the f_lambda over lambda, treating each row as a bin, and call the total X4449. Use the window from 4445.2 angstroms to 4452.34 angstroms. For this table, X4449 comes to 4.9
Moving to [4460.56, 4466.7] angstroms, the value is 3.9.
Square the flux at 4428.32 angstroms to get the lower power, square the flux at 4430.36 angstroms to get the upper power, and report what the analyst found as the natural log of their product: -1.55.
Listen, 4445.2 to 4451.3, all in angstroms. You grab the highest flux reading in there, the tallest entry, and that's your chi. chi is 0.7195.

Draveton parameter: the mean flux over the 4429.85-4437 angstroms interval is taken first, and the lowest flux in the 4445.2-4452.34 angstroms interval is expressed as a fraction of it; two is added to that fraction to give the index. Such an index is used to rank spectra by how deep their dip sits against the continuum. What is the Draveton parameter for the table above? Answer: 2.93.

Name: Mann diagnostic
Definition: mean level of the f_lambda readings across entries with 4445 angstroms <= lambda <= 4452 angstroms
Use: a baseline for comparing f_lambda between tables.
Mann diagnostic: 0.68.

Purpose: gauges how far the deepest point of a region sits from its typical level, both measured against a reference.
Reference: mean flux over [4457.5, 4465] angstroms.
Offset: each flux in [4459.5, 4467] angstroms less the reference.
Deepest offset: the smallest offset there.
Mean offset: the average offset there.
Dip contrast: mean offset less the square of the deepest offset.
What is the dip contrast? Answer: -0.008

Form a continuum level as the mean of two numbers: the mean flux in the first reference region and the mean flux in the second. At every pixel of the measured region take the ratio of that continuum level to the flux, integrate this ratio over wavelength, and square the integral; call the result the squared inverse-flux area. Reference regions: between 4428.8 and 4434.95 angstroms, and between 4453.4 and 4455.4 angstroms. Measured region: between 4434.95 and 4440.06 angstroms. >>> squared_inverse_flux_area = 26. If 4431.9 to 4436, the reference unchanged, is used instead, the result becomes 17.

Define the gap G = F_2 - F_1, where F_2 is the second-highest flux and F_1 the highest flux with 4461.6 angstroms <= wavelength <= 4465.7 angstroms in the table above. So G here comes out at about -0.034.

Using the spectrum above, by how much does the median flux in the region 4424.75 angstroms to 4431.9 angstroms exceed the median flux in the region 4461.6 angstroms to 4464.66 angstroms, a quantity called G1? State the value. 0.024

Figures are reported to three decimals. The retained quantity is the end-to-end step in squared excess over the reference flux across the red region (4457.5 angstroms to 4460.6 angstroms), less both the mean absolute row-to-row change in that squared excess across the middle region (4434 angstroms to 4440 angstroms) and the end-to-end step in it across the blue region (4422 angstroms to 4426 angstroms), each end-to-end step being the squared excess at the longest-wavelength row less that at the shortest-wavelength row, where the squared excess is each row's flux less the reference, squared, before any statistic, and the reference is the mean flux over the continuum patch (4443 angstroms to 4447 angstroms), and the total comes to -0.004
